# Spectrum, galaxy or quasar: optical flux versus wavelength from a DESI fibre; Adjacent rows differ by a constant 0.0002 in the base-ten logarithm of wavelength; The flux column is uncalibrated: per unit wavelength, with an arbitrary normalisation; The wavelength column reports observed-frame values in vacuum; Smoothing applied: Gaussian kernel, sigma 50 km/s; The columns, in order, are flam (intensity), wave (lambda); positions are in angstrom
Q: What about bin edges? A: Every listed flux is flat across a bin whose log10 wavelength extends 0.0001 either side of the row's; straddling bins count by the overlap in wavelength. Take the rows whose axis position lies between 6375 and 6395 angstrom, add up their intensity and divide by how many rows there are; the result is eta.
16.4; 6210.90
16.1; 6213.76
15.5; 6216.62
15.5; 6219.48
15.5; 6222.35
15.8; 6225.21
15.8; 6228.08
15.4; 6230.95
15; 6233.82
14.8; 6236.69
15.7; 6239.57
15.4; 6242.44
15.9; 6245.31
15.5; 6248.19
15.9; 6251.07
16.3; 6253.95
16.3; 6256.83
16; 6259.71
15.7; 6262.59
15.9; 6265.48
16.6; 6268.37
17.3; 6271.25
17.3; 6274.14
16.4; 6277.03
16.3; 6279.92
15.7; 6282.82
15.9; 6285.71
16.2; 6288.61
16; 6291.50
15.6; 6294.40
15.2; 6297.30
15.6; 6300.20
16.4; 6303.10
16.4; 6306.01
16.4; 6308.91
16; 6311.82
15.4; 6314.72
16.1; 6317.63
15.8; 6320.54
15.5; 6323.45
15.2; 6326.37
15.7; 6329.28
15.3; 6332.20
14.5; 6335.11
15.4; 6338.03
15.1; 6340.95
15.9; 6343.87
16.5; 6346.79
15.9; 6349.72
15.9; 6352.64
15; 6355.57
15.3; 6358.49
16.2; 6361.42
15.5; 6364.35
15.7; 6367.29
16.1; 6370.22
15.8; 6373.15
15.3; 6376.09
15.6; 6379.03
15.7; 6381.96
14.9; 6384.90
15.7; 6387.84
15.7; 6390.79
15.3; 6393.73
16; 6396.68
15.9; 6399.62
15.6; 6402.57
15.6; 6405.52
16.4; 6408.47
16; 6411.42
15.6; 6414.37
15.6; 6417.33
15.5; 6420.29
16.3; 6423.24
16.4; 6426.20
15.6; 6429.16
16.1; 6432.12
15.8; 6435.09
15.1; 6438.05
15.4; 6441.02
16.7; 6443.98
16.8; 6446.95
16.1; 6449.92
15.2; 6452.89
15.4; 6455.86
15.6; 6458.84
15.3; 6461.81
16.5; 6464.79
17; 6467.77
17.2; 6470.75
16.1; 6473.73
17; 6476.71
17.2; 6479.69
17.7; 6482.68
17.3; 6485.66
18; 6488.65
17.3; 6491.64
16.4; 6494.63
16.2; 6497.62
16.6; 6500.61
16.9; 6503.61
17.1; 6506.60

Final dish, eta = 15.5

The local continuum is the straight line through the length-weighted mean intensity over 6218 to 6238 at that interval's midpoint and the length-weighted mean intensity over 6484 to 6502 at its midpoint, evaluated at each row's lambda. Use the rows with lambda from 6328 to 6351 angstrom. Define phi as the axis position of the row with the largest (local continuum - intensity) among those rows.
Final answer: 6335.11 angstrom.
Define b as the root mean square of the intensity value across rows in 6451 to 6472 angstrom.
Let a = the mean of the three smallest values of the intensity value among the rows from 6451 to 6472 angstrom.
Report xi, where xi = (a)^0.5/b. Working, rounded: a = 15.3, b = 16.0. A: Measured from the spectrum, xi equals 0.244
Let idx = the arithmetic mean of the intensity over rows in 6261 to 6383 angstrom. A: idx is 15.8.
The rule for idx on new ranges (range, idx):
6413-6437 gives 15.9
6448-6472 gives 16.0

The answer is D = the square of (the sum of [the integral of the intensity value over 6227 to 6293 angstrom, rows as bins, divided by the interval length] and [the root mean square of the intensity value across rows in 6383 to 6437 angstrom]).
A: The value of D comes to 1008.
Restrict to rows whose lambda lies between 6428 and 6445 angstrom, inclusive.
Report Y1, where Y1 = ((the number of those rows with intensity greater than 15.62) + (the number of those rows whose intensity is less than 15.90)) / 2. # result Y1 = 3.5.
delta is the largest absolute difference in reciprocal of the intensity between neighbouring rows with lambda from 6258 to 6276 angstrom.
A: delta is 0.0027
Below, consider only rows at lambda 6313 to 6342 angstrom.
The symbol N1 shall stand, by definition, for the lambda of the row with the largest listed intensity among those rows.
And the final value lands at 6317.63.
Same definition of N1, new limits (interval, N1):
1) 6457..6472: 6470.75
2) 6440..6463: 6446.95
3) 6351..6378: 6361.42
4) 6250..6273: 6271.25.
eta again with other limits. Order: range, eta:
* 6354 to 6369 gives 15.5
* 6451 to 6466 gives 15.6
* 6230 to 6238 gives 15.1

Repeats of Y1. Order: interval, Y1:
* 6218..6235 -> 4.0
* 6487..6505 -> 3.0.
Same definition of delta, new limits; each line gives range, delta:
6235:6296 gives 0.0039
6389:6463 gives 0.0051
